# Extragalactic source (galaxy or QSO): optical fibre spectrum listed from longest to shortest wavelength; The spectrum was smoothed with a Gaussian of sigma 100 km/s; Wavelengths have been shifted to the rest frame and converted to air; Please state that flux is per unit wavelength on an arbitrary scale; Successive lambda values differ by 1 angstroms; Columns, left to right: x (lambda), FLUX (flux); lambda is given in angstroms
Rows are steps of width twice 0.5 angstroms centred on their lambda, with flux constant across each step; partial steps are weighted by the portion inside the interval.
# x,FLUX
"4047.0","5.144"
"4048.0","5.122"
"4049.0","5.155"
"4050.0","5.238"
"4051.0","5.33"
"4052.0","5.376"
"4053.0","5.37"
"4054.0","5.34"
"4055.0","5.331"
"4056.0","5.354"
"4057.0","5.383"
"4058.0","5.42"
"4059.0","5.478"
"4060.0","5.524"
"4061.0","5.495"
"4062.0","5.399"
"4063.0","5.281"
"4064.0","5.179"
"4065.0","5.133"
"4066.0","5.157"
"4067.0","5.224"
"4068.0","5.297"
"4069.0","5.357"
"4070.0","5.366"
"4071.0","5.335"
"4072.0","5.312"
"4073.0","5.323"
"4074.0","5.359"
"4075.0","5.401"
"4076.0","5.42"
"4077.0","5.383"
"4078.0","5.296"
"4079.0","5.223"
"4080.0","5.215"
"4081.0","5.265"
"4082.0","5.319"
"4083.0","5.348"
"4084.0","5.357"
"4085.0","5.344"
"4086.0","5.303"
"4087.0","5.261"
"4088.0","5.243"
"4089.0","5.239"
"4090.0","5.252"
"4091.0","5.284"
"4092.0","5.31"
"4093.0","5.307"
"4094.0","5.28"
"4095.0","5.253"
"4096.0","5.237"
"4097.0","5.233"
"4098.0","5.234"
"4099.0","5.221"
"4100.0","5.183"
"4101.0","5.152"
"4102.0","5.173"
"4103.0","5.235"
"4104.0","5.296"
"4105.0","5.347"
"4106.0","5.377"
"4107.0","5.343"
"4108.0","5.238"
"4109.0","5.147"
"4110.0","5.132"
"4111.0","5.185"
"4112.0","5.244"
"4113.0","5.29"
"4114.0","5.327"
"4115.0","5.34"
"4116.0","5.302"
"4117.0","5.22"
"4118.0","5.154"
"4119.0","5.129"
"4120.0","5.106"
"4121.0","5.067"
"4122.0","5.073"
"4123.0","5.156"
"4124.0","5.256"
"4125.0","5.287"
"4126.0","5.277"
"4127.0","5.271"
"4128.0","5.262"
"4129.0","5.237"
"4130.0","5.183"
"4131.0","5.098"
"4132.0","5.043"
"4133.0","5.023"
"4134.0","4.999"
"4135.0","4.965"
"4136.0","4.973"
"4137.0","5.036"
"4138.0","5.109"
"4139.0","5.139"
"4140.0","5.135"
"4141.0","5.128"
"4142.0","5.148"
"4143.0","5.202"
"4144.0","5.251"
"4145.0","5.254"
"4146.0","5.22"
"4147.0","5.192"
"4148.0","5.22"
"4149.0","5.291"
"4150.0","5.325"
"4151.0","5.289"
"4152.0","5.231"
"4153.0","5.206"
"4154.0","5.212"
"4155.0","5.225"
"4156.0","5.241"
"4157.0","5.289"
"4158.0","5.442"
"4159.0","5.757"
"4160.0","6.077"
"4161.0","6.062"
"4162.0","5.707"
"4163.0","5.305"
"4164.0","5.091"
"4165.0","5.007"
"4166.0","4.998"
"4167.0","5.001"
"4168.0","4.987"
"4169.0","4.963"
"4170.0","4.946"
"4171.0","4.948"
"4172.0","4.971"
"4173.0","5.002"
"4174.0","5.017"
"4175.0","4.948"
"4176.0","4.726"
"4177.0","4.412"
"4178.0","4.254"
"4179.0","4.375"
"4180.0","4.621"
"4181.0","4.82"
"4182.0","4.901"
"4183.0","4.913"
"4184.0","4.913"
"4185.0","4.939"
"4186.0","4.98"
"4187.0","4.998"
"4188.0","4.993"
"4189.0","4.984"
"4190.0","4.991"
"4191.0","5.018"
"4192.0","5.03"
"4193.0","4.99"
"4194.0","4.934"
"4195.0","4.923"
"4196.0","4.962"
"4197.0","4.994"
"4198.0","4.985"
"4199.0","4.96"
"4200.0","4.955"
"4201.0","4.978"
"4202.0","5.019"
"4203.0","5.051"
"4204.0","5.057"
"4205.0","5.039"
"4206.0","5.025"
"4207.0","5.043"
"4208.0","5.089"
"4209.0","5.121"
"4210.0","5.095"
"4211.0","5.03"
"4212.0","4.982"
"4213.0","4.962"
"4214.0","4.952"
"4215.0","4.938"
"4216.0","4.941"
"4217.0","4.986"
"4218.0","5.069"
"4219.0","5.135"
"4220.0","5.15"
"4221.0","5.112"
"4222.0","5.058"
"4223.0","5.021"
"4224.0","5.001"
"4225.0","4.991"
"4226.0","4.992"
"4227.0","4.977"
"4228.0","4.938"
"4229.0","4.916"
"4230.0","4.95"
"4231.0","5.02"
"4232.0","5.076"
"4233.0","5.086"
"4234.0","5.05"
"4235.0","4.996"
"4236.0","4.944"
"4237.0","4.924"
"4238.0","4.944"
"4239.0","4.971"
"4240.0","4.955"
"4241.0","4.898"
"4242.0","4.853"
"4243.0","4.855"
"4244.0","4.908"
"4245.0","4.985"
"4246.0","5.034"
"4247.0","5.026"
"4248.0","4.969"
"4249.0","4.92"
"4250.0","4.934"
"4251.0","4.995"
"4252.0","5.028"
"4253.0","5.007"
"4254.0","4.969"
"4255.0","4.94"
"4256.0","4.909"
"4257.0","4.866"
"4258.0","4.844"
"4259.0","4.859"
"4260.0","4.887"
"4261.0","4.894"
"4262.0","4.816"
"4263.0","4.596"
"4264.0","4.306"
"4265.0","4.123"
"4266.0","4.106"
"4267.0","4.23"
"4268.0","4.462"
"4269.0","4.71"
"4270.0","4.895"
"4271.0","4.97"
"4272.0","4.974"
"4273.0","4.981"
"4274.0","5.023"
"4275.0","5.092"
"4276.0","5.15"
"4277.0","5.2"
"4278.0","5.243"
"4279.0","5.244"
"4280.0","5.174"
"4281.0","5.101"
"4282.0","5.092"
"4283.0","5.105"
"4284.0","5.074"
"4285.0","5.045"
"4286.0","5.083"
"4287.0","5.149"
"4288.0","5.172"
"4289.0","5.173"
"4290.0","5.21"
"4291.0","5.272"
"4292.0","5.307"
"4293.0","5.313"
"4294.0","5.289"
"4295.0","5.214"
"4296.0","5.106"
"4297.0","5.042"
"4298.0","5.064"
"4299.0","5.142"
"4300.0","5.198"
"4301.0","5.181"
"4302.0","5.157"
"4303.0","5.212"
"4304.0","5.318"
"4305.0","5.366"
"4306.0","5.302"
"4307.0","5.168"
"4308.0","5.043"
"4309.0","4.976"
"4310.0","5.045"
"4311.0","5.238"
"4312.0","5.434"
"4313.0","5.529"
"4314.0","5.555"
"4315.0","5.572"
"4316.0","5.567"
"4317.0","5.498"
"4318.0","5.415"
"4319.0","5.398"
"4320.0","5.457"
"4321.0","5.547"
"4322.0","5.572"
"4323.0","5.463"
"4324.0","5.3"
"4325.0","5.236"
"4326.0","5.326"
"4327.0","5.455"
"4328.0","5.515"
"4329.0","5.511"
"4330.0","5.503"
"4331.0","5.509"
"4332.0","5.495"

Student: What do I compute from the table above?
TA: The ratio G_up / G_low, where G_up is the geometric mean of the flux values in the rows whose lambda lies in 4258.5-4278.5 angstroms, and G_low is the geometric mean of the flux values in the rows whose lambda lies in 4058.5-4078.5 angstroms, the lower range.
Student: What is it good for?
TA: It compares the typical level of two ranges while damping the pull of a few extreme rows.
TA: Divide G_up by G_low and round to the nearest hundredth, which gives 0.89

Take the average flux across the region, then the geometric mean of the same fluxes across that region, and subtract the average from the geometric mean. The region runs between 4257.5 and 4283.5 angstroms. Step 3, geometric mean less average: -0.0123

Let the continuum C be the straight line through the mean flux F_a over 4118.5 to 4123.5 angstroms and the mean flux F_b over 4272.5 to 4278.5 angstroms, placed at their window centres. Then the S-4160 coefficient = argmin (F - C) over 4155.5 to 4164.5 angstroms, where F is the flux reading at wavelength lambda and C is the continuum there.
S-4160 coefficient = 4164.0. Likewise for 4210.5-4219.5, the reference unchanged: 4215.0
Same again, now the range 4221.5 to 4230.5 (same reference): 4229.0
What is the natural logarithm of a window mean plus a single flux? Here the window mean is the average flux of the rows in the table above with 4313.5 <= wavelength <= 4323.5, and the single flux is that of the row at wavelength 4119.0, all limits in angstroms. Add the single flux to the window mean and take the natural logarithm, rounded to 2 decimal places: 2.36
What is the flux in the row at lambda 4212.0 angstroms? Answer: 4.982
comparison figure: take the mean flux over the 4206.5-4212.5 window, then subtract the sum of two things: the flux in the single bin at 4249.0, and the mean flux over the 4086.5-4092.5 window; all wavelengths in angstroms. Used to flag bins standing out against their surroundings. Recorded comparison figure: -5.12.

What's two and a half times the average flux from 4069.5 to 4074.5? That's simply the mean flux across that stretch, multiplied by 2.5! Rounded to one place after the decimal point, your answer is 13.3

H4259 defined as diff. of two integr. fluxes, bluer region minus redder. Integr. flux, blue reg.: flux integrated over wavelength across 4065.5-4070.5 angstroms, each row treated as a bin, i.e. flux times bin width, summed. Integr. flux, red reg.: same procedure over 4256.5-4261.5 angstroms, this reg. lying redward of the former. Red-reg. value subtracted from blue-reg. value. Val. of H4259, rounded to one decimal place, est 2.1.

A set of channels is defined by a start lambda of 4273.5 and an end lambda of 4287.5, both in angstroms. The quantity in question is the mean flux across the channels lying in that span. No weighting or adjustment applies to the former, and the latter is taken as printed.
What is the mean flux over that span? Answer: 5.13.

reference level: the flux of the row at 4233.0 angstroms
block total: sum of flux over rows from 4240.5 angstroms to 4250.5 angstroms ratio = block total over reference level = 9.7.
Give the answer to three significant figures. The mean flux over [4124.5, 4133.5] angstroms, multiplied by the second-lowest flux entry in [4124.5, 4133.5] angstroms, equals 26.2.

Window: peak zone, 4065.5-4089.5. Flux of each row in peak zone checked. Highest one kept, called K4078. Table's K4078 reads 5.42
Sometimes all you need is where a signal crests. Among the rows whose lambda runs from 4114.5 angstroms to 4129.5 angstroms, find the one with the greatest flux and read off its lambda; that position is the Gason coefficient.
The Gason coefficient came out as 4115.0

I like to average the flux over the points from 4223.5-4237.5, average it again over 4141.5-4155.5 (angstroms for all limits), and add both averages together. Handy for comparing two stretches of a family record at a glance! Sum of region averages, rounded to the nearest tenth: 10.2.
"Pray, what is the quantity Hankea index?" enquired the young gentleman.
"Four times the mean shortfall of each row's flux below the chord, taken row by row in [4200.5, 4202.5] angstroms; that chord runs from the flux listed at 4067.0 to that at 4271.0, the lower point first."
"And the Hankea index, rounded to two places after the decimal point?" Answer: 0.23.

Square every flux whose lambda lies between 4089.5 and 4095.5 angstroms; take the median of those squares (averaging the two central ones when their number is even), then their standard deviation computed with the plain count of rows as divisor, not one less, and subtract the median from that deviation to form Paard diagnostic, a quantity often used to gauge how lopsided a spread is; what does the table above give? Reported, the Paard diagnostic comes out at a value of -27.7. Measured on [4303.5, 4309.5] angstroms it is -25.9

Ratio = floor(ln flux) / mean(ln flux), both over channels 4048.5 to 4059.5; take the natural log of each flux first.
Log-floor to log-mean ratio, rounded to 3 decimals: 0.979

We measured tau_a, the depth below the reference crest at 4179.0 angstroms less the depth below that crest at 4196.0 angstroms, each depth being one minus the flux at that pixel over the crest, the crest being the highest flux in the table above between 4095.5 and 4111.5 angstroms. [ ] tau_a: 0.11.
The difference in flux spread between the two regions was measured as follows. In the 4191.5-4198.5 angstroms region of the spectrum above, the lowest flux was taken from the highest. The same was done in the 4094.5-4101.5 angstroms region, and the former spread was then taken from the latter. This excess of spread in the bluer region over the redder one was -0.01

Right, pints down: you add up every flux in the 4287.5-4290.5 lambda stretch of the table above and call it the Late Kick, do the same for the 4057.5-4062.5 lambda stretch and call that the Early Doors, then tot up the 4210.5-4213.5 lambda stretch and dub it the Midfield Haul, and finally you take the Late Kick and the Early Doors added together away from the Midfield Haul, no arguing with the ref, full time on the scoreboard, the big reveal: -28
